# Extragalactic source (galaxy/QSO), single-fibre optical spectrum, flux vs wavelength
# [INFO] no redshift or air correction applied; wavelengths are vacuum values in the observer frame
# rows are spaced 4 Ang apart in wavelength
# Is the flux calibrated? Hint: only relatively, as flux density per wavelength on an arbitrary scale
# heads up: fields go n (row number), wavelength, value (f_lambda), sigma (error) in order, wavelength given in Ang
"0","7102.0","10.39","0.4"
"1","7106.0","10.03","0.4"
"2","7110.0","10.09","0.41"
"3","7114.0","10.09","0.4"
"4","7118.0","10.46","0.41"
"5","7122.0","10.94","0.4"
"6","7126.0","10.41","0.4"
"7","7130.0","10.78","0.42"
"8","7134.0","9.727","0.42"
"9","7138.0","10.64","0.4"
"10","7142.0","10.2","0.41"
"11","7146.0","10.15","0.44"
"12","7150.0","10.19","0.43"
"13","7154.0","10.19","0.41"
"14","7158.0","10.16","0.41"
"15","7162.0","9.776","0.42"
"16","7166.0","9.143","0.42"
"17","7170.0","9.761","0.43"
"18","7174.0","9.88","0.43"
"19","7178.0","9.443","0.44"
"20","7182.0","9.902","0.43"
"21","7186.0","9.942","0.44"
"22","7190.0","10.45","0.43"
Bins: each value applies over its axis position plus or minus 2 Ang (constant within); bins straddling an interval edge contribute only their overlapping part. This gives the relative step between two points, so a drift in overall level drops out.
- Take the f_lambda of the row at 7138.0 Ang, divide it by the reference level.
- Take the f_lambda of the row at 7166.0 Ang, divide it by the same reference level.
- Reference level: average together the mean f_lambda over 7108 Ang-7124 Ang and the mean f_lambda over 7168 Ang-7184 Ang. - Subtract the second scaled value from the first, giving 0.15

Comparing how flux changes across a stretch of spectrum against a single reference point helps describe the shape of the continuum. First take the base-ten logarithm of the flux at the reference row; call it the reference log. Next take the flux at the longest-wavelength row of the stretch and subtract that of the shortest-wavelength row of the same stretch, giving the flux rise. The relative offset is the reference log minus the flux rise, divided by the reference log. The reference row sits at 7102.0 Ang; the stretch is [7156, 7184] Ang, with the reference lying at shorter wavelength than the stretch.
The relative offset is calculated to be 1.3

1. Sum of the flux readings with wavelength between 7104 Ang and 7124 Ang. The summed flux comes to 51.6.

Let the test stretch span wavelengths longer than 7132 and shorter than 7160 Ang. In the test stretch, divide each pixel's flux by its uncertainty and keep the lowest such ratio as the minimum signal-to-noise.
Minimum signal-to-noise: 23.1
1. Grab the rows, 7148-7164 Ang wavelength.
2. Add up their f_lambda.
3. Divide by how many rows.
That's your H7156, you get 10.1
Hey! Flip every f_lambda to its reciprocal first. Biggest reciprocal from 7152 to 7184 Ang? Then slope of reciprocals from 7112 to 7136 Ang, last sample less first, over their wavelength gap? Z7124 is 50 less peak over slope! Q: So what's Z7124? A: -541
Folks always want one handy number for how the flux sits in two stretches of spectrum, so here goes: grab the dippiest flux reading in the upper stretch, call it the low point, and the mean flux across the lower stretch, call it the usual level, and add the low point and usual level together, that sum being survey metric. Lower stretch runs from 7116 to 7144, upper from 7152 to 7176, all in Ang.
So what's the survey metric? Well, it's 19.59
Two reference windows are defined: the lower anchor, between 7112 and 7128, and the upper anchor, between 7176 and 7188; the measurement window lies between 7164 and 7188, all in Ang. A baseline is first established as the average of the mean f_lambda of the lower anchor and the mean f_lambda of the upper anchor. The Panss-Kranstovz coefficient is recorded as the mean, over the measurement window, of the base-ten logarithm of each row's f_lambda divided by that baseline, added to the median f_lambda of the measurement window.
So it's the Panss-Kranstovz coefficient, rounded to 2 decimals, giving 9.80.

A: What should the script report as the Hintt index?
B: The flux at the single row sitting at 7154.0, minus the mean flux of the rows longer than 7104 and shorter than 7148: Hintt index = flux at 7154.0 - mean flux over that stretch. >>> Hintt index -0.1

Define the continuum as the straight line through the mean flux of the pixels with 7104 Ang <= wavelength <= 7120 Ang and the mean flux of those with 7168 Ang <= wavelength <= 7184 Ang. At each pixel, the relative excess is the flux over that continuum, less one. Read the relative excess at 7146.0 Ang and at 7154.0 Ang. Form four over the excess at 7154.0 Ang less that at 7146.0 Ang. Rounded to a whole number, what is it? 422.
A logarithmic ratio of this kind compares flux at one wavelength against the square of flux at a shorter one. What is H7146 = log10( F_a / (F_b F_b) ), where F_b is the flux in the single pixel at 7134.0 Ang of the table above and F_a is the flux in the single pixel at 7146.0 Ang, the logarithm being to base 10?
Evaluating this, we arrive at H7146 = -0.97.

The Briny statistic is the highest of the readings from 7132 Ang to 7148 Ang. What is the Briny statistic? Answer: 10.64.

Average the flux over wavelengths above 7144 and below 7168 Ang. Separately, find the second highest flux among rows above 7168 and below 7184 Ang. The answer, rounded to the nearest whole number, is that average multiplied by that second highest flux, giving 98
